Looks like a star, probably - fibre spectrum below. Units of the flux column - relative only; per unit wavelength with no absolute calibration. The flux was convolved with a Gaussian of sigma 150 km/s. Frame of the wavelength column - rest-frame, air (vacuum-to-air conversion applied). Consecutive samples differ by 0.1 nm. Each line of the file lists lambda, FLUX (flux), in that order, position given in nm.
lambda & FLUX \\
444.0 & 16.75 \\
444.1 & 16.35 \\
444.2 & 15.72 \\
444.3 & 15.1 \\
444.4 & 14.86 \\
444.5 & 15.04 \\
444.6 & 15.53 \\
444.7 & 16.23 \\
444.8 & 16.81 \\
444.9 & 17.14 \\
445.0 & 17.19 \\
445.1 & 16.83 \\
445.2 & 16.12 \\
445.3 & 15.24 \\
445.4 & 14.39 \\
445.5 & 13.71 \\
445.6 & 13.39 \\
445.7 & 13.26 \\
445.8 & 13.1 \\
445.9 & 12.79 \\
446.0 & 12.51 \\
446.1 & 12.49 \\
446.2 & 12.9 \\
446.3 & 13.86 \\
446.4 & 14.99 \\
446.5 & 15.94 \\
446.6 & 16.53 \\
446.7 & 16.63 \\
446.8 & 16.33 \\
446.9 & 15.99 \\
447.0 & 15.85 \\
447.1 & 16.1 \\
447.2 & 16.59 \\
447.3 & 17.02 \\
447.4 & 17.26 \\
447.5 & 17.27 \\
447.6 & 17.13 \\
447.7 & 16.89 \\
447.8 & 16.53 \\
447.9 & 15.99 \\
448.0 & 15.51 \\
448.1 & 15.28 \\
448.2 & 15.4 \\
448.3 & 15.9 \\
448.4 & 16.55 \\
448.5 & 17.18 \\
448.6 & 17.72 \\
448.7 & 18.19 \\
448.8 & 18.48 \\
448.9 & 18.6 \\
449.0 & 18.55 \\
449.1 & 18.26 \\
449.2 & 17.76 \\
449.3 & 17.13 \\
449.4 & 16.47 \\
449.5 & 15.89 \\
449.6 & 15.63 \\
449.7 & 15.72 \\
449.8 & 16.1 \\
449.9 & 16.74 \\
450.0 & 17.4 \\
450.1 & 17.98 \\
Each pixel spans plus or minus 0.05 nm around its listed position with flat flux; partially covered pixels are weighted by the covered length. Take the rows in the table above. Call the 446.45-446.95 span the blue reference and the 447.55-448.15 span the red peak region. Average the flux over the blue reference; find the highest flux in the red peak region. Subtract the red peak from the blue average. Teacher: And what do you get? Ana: -1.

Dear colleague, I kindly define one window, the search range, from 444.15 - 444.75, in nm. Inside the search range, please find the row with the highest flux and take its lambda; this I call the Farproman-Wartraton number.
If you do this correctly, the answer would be 444.7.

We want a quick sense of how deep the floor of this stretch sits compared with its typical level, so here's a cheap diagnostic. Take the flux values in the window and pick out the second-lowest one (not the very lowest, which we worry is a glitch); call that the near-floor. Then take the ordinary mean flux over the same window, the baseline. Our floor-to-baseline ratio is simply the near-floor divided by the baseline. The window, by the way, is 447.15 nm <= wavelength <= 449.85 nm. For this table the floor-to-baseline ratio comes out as 0.914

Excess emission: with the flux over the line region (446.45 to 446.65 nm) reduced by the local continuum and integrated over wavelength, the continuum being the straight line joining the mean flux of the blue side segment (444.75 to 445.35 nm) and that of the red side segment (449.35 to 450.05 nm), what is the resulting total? 0.0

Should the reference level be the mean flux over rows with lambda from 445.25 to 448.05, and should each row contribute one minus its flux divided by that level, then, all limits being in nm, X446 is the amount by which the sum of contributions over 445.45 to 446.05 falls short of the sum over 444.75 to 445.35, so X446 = -1.4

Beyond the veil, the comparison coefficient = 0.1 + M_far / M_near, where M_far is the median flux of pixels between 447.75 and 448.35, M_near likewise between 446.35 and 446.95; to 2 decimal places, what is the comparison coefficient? 1.07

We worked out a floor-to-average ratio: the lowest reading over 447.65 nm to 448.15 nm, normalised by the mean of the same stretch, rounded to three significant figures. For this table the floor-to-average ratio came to 0.953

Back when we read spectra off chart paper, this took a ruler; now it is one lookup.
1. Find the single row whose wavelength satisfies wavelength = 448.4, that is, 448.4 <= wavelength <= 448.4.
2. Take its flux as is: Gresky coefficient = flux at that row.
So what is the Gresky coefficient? 16.55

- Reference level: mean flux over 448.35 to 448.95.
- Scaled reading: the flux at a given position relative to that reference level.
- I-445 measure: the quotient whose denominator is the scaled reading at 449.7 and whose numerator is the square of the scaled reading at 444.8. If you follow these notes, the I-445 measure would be 1.01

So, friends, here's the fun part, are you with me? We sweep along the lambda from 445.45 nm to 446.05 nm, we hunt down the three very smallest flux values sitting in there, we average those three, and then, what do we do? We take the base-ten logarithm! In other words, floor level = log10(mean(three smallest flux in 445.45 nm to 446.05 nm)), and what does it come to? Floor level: 1.107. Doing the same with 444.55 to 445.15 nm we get 1.209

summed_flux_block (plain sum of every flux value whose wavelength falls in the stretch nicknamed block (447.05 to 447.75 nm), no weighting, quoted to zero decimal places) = 118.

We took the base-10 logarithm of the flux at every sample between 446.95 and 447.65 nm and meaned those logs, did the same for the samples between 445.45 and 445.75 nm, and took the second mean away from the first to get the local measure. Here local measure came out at 0.09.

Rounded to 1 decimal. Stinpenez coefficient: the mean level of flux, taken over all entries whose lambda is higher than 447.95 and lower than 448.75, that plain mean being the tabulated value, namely 16.5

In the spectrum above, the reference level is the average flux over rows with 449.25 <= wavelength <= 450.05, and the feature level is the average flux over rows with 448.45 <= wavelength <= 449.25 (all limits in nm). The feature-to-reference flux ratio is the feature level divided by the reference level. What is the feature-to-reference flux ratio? 1.10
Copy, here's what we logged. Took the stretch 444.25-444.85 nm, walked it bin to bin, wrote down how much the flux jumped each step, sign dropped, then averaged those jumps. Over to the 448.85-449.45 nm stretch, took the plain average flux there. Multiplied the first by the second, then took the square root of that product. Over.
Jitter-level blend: 2.79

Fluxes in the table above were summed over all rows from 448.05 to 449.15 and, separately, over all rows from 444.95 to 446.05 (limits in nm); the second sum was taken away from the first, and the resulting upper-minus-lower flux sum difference 32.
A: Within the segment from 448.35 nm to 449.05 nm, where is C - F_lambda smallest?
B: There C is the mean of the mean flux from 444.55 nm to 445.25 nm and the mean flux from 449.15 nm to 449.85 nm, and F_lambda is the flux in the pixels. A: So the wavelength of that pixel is 448.9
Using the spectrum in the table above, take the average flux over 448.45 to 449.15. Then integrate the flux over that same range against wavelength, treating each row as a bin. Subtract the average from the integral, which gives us -5.44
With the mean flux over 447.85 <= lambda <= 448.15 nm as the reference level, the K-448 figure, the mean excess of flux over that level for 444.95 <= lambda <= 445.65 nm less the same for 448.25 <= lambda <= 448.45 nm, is -1.0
